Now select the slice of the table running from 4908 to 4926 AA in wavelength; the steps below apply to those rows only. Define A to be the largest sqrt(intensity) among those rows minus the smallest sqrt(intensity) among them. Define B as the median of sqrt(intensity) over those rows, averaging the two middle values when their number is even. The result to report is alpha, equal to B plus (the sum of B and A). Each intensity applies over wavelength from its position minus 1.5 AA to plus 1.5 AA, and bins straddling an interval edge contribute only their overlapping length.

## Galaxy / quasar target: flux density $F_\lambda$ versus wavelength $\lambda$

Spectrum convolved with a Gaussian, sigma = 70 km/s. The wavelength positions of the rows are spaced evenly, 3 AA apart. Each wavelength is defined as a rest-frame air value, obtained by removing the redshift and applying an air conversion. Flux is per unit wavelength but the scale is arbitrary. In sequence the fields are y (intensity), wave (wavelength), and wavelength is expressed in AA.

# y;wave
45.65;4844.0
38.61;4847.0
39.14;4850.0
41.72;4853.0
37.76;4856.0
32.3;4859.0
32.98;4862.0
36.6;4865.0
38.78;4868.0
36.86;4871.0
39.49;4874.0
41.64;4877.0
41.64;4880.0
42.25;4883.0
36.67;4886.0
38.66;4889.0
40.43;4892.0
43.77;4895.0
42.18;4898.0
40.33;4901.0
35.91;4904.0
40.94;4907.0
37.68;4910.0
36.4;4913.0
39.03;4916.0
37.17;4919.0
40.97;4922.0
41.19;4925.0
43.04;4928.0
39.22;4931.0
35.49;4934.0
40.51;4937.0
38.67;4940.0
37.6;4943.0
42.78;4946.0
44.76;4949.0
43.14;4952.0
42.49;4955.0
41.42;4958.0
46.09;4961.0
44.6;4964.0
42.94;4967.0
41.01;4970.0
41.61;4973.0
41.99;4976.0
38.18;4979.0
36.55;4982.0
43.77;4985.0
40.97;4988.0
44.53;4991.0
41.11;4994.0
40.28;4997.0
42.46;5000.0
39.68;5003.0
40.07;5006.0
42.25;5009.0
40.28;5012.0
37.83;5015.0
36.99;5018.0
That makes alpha 12.8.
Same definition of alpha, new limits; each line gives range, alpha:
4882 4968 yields 13.6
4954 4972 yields 13.5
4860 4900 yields 13.4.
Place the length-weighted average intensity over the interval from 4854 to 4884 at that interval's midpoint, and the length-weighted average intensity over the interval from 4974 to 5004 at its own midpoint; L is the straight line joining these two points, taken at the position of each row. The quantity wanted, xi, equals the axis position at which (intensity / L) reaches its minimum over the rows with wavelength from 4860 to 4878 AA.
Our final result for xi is 4862.0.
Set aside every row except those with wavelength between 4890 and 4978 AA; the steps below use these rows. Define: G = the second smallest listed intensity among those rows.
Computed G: 35.91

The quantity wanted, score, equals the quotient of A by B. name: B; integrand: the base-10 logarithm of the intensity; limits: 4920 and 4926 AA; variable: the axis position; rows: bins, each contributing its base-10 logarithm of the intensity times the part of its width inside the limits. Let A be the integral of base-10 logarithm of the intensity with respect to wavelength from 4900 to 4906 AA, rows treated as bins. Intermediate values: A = 9.49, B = 9.66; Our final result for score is 0.98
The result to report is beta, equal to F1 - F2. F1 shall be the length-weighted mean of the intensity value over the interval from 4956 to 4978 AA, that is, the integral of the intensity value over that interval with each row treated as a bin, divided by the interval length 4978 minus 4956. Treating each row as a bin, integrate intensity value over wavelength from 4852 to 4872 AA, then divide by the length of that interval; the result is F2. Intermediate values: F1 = 43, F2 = 36.6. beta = 6.1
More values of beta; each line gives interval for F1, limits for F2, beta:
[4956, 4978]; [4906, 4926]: 3.7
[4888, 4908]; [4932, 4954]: -0.1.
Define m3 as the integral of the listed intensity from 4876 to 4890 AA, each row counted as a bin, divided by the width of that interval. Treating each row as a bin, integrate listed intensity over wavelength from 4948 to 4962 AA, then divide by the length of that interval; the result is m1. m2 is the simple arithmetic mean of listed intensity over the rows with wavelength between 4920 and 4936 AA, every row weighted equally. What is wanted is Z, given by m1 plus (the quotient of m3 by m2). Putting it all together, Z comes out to 44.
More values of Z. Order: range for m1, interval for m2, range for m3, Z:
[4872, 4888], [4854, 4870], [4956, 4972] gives 41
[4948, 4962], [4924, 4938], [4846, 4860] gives 44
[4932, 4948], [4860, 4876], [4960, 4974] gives 40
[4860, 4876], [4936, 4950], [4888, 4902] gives 38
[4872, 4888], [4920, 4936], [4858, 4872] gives 41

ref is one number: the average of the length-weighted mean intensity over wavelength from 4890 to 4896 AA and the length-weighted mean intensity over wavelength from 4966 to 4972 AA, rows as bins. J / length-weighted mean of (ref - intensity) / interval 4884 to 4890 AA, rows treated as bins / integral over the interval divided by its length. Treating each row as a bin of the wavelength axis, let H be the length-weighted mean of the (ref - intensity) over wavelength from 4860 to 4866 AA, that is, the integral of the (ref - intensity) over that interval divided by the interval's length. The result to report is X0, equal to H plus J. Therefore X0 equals 11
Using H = 7.3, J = 3.8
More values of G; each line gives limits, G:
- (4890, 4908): 40.33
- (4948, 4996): 38.18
